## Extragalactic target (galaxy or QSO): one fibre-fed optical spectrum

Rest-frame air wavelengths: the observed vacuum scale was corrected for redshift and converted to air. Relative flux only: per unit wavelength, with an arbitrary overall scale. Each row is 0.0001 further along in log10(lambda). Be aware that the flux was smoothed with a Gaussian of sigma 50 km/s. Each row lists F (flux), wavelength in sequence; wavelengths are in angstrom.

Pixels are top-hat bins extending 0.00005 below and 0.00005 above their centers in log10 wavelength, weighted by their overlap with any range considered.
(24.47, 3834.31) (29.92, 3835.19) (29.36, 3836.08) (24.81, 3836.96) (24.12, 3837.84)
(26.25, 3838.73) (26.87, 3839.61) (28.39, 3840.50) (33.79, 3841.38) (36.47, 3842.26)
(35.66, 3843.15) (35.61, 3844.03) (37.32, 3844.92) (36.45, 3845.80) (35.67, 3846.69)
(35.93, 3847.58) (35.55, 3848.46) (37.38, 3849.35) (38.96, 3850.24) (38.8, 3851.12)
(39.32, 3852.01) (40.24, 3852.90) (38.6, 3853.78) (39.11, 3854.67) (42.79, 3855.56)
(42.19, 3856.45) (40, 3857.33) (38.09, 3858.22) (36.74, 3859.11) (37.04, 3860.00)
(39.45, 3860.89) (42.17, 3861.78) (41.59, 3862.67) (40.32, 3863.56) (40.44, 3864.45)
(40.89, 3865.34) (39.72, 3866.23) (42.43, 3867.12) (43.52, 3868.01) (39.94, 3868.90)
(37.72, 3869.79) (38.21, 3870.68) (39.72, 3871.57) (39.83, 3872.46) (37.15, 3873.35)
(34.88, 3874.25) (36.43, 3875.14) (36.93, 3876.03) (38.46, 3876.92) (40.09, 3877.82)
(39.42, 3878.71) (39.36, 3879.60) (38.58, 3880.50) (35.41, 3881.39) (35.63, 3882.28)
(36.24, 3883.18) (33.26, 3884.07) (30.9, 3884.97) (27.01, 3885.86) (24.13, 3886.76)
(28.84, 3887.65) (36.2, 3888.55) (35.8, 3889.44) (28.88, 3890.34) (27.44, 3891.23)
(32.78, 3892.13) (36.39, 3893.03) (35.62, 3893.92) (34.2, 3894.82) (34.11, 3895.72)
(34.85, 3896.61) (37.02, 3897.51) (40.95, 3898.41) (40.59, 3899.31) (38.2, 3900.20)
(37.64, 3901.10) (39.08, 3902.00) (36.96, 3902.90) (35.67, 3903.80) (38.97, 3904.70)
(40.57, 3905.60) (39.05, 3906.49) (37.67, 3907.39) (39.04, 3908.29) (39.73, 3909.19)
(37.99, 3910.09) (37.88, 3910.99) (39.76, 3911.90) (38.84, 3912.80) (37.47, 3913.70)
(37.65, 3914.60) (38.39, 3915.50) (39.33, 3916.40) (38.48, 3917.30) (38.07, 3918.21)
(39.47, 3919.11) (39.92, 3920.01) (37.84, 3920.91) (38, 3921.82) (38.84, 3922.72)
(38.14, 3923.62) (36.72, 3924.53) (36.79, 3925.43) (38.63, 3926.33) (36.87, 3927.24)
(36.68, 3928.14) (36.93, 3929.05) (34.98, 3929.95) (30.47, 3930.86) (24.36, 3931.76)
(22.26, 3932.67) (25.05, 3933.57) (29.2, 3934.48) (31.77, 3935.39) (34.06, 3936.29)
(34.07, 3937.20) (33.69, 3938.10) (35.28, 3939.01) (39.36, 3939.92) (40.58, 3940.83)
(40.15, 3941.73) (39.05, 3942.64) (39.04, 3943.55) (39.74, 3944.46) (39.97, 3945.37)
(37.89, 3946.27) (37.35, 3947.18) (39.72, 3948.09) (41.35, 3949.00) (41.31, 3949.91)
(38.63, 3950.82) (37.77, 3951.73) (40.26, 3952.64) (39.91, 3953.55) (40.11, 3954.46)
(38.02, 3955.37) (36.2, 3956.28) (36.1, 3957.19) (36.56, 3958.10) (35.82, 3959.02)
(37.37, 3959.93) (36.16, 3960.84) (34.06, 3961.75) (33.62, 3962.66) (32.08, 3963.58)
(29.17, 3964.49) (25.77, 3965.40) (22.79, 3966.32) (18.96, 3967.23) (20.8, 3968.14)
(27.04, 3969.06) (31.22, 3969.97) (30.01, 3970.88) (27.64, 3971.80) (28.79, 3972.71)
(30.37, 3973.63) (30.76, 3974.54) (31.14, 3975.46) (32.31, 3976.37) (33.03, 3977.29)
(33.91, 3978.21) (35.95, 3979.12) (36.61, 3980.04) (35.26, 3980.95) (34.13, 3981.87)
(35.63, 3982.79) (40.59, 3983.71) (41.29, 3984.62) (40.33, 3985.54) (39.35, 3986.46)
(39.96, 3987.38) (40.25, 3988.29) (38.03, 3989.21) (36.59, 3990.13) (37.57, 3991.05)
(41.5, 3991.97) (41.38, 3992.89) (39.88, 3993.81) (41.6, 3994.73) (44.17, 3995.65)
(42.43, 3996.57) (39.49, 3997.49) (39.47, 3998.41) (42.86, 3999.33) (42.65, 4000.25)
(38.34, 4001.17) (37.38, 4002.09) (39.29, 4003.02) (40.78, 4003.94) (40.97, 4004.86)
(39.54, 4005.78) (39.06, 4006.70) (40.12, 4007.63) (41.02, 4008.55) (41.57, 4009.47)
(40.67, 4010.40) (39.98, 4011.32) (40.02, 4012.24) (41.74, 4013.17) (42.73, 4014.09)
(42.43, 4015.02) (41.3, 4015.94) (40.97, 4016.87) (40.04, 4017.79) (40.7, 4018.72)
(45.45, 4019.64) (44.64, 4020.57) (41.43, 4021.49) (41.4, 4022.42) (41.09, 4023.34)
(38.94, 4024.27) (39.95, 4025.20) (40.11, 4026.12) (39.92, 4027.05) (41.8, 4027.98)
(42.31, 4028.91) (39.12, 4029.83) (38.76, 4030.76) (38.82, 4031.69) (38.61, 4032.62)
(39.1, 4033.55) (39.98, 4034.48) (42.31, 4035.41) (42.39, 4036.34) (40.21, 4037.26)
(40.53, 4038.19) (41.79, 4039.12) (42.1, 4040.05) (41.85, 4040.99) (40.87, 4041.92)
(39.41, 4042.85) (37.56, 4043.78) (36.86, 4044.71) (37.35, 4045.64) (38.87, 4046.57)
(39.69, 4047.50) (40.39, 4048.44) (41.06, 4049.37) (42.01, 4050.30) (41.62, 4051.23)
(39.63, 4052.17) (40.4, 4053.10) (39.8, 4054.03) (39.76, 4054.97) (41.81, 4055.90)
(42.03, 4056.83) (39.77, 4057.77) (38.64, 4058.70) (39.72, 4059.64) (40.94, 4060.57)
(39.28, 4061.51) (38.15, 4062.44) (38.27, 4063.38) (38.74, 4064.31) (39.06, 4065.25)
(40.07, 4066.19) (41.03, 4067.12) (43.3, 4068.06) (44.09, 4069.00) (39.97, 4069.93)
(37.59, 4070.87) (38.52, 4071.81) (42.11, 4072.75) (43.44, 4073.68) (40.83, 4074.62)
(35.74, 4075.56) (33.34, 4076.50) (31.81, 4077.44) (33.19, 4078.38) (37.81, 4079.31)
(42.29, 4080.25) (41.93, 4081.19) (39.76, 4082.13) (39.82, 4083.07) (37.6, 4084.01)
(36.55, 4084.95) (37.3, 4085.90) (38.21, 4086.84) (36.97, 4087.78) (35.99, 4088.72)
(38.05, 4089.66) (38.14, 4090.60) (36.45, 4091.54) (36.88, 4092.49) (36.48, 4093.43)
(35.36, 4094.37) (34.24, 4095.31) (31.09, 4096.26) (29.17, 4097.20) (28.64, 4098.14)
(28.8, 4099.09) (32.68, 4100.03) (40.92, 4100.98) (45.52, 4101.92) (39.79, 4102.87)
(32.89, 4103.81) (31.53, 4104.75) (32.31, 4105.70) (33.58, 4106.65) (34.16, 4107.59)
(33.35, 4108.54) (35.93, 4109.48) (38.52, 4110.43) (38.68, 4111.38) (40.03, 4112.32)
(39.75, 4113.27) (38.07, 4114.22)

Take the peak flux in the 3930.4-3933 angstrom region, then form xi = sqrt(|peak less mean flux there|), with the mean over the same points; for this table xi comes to 2.2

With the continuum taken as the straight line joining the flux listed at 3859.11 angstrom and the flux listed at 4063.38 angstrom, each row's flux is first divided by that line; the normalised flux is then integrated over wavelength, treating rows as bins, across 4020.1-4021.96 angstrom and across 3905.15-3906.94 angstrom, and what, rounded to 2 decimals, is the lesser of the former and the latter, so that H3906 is 1.93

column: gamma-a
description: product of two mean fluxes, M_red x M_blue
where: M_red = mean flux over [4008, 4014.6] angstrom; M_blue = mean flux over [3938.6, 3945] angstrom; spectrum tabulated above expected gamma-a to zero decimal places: 1604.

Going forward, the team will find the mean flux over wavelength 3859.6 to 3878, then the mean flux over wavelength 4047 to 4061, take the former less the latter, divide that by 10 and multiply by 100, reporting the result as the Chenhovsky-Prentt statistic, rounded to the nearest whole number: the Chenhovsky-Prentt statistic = -11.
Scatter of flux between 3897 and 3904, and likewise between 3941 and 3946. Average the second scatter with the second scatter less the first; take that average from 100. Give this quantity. 100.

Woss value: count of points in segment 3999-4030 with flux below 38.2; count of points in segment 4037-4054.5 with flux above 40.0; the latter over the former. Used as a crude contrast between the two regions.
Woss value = 11.0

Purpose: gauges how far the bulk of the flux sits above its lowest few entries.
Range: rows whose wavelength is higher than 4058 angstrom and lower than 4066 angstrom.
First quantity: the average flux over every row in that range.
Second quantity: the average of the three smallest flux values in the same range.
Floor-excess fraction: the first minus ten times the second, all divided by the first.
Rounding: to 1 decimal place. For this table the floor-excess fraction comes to -8.8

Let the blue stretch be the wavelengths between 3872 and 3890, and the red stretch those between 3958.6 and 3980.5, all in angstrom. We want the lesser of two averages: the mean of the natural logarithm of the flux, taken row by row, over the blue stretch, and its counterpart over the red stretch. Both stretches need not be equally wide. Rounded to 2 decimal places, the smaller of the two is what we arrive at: 3.41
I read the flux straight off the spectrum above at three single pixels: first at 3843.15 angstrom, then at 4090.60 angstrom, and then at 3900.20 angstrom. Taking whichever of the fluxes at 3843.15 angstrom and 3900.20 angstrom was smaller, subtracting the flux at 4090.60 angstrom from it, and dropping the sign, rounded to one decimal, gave 2.5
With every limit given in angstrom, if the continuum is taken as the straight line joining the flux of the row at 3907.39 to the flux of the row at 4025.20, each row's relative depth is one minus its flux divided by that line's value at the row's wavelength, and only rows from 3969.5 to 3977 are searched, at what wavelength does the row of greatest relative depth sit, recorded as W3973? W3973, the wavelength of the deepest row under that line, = 3971.80 angstrom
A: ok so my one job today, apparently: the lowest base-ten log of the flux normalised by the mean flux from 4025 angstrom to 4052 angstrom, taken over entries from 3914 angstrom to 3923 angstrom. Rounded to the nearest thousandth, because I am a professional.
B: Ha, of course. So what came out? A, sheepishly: -0.028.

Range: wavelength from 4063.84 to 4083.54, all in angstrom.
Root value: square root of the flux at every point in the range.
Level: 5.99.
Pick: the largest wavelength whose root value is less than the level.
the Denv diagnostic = 4078.38 angstrom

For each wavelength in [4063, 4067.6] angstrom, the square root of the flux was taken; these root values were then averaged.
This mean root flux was 6.28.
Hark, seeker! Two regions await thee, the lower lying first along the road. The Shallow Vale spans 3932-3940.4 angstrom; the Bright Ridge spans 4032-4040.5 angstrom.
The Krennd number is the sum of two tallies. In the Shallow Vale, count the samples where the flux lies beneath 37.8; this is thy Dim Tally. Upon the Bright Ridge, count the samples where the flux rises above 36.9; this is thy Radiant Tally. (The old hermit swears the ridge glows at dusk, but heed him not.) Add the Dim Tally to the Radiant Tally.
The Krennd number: 17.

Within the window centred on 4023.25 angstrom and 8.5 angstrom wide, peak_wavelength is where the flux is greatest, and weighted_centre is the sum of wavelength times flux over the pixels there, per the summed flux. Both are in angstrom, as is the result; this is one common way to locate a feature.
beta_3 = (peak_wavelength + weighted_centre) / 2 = 4021.4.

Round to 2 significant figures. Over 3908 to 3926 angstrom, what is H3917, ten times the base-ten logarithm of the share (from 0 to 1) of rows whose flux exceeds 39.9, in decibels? -13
